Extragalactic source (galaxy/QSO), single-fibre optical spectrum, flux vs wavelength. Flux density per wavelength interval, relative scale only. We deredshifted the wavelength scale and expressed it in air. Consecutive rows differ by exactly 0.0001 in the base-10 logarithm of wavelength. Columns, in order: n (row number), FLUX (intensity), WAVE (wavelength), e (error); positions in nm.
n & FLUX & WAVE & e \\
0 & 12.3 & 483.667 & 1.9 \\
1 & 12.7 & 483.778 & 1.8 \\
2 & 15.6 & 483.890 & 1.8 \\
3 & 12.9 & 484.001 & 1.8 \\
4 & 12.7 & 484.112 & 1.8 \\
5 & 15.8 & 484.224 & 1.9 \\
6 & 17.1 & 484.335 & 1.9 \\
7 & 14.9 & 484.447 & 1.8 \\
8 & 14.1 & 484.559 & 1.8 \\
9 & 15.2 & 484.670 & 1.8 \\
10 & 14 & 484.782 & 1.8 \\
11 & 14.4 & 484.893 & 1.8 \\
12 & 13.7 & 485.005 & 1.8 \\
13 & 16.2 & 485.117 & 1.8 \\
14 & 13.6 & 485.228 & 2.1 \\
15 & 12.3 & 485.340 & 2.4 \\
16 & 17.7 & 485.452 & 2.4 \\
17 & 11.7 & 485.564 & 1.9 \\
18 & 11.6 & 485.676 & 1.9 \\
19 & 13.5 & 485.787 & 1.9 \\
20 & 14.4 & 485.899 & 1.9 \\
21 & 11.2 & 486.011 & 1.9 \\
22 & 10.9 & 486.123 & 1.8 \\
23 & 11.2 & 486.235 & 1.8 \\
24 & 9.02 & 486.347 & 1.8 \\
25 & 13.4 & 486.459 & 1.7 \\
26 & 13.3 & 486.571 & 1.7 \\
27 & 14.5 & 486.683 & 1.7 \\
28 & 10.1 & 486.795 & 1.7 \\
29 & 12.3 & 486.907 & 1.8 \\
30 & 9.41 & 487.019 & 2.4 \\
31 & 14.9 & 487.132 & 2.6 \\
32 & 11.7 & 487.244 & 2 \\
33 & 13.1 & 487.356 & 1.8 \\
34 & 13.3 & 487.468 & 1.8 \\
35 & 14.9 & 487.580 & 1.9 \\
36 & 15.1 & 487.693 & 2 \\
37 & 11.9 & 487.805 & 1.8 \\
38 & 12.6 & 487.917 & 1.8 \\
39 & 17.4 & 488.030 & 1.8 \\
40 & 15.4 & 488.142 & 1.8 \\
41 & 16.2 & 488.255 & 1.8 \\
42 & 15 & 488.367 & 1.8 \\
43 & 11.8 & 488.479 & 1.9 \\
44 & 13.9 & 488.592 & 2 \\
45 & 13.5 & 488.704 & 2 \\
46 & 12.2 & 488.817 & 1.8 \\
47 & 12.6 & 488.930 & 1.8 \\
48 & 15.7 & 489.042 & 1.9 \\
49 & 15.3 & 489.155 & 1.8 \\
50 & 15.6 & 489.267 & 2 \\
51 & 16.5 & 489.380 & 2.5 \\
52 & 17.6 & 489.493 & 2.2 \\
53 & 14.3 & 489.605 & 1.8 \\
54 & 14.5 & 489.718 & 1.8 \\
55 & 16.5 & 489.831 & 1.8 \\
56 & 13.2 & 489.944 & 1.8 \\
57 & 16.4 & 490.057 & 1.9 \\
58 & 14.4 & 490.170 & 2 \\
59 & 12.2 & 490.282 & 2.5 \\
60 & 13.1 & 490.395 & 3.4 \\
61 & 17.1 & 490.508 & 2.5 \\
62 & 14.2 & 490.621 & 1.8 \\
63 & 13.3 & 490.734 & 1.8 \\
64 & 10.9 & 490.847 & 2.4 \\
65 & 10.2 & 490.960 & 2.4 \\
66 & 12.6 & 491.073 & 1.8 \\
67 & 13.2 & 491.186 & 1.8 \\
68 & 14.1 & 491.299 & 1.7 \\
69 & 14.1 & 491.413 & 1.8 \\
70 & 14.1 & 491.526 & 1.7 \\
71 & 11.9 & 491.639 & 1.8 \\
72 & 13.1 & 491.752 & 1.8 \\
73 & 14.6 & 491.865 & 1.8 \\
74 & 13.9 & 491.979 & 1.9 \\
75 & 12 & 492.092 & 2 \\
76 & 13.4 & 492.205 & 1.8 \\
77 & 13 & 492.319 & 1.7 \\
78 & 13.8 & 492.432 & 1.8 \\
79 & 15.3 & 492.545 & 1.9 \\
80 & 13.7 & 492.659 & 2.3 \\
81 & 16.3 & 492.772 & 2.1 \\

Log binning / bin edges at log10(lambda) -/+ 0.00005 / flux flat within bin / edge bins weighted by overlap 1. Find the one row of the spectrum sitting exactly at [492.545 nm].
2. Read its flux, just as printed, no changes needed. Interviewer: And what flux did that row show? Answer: 15.3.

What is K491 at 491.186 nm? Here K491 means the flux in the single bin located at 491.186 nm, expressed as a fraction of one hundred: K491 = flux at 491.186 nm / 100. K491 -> 0.132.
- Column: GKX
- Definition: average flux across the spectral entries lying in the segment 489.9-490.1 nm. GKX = 14.8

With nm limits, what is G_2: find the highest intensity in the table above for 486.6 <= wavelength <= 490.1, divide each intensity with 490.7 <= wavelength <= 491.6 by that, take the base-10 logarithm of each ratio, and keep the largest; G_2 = -0.096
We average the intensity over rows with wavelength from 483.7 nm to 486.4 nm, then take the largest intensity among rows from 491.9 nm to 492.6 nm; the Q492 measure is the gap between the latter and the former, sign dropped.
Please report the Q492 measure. 1.7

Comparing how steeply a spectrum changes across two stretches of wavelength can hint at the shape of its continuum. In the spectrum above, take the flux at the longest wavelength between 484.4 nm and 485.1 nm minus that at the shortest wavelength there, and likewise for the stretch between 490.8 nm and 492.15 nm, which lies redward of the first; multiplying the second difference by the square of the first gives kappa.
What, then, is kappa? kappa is 1.6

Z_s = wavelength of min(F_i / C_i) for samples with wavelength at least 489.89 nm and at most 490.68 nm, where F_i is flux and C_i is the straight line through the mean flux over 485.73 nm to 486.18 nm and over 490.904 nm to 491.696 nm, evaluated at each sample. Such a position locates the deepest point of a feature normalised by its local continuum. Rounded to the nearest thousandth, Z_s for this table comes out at 490.282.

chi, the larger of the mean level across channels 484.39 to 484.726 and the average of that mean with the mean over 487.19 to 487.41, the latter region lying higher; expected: 14.7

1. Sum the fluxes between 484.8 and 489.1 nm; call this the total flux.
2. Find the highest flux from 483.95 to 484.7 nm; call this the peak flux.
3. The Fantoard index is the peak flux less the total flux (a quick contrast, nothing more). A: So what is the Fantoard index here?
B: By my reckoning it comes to -489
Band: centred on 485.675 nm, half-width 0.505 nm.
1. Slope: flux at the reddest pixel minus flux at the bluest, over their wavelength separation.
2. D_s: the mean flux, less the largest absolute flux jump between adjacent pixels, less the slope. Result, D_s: 10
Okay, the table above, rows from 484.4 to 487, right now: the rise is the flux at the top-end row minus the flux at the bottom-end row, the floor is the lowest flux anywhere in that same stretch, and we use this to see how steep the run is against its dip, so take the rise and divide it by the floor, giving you -0.3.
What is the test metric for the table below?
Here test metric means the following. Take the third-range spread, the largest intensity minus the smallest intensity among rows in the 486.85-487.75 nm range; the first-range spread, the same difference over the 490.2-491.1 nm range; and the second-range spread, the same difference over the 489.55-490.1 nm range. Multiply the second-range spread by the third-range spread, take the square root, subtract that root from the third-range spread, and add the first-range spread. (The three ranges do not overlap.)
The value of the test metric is 8.3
